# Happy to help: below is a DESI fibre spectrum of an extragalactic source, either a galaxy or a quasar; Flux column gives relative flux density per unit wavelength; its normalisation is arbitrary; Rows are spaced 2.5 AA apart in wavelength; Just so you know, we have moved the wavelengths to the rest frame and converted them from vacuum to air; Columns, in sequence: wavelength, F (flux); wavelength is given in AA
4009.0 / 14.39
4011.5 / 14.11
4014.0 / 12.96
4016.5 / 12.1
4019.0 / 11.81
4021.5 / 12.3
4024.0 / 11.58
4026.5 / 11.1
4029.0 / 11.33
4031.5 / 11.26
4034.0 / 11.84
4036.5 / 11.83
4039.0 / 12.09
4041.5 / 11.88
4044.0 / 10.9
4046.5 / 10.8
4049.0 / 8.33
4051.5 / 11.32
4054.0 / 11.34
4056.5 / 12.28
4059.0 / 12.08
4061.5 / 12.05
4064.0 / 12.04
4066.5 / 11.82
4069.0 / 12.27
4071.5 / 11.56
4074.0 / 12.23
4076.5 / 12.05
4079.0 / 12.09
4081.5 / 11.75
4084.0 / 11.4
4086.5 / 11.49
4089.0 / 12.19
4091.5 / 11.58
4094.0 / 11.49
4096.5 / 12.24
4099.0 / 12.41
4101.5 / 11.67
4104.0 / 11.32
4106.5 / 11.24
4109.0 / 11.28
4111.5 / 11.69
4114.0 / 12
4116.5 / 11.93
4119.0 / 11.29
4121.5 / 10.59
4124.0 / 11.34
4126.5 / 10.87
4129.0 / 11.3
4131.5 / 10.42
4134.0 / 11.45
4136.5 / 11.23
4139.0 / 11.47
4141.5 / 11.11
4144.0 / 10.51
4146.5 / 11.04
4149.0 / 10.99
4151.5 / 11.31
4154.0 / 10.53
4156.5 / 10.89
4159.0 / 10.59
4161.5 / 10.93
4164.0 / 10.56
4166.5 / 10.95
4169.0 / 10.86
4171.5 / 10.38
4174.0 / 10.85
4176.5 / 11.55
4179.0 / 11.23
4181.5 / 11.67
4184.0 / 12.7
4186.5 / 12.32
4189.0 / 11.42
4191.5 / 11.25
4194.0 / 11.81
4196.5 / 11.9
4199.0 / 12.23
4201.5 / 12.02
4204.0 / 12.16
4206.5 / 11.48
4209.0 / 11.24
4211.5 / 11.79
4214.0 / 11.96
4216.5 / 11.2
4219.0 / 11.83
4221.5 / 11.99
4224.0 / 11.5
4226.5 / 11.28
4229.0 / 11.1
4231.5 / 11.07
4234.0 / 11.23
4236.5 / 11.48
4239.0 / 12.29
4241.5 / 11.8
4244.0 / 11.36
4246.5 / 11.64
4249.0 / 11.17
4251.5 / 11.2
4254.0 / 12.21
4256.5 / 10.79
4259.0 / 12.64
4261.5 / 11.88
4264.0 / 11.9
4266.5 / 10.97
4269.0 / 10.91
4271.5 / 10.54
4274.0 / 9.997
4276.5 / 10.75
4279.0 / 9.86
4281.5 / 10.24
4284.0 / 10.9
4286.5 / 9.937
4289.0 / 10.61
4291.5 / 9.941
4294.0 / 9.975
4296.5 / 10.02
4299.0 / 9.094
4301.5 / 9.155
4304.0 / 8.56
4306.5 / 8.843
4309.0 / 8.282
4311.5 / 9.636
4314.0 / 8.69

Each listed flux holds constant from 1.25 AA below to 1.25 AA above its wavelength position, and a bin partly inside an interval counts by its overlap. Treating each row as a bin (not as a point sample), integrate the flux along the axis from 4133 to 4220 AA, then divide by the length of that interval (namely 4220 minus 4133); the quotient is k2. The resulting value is 11.4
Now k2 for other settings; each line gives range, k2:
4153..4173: 10.7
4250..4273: 11.4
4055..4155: 11.5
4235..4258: 11.6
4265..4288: 10.5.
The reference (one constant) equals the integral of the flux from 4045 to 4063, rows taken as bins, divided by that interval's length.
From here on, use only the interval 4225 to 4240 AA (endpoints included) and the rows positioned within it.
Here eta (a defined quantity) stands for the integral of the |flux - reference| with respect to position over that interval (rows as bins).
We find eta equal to 4.2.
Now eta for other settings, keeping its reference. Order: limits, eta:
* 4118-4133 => 5.2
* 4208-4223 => 7.4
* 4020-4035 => 6.2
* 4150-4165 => 6.2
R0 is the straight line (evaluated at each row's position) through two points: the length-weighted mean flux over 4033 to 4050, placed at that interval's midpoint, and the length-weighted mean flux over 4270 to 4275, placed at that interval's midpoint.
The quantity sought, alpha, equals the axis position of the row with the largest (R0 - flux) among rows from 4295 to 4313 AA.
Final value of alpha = 4309.0 AA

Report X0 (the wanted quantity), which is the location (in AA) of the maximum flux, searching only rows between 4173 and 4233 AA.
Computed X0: 4184.0 AA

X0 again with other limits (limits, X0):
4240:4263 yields 4259.0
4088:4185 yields 4184.0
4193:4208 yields 4199.0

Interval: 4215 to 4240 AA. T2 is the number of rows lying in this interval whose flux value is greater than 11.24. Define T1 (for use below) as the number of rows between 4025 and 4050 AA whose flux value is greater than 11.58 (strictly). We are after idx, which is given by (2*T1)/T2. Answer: 1.3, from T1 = 4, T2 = 6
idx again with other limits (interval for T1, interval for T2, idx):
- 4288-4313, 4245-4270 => 0.0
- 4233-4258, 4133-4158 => 2.7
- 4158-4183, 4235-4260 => 0.3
